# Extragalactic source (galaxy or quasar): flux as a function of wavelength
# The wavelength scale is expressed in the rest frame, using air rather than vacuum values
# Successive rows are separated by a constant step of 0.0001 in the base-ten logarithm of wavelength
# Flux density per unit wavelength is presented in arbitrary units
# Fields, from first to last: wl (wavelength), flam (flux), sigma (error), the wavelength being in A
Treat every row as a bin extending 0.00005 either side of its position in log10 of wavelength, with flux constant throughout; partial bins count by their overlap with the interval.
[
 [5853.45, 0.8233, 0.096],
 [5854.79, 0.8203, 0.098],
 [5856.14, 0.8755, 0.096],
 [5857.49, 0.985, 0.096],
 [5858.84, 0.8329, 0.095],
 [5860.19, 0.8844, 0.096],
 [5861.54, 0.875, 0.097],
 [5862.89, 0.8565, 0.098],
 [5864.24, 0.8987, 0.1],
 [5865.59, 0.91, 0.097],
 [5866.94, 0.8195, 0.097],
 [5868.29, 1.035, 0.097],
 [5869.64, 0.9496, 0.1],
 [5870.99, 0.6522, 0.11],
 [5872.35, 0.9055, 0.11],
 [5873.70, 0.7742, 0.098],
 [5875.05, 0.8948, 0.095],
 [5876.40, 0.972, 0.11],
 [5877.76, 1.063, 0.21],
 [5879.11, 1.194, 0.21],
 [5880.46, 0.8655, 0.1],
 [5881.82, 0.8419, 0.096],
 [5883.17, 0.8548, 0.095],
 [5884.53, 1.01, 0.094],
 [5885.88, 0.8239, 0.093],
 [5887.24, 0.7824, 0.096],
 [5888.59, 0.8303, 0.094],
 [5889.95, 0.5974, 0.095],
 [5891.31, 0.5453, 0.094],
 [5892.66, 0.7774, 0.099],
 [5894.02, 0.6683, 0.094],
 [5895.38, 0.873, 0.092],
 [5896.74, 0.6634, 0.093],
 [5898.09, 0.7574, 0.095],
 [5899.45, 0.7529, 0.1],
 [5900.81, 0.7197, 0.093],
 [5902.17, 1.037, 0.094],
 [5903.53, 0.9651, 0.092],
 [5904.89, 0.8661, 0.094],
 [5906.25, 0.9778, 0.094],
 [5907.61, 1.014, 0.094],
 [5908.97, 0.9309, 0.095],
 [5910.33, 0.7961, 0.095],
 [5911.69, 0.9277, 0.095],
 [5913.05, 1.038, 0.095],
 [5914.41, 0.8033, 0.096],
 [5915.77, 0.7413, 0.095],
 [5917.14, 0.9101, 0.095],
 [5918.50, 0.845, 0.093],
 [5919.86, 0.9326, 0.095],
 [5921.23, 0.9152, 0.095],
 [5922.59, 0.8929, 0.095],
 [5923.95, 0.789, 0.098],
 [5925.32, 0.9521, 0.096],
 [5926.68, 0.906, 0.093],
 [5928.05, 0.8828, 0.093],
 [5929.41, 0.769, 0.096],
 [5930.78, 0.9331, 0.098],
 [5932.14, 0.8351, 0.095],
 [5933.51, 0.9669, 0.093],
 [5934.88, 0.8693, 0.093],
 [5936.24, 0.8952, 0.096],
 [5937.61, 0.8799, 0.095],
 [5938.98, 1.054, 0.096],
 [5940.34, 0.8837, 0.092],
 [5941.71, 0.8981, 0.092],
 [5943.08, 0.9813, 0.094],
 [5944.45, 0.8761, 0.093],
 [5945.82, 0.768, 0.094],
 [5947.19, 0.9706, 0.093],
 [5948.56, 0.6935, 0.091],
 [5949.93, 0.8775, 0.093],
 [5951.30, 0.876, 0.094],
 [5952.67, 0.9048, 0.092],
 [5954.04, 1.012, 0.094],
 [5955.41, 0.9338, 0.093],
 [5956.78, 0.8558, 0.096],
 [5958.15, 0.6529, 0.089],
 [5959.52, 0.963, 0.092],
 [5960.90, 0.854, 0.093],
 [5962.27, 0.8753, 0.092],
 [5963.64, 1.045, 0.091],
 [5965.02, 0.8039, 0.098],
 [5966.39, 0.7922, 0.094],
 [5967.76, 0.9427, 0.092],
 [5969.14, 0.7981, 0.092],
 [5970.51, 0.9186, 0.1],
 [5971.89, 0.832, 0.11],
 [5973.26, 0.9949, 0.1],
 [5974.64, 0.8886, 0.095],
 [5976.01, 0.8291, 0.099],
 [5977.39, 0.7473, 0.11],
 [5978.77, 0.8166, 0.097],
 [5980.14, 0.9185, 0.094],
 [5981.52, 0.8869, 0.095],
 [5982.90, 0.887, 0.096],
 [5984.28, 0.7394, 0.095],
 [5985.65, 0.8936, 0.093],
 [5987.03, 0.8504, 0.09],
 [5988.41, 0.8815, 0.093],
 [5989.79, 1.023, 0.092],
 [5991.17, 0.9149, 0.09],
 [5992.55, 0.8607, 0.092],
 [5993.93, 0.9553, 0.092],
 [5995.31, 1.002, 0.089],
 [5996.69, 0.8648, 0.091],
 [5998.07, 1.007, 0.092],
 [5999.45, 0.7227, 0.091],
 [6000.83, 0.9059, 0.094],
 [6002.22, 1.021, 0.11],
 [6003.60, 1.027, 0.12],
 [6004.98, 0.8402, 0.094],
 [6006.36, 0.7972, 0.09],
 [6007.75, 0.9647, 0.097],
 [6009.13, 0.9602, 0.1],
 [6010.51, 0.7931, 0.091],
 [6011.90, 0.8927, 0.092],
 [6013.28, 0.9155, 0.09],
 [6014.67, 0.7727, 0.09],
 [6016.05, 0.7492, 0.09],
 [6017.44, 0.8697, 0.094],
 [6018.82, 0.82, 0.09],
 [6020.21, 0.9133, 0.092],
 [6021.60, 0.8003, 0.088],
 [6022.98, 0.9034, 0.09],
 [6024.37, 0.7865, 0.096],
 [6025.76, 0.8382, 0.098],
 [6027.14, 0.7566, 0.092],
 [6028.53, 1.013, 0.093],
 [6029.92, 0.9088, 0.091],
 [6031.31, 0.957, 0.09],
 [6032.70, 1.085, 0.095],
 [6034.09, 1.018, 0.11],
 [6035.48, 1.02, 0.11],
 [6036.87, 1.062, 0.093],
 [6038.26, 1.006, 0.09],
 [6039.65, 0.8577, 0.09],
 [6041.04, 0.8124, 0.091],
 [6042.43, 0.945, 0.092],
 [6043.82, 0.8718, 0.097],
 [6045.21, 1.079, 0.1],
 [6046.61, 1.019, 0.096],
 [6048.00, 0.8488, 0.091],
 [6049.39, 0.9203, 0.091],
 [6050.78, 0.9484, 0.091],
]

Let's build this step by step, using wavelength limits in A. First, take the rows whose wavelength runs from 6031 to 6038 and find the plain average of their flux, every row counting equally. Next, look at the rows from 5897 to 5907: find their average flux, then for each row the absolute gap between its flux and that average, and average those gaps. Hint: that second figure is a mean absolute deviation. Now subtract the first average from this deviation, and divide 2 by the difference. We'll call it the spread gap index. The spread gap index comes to -2.17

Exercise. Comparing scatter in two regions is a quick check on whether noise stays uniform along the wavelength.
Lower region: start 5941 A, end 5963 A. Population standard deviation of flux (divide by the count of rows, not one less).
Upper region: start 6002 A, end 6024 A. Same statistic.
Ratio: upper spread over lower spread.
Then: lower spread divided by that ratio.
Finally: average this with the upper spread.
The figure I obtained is 0.10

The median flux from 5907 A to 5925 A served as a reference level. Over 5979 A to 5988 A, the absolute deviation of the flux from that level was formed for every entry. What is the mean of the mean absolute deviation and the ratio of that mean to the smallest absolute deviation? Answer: 3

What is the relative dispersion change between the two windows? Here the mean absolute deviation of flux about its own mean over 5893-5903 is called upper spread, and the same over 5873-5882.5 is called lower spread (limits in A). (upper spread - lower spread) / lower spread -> -0.13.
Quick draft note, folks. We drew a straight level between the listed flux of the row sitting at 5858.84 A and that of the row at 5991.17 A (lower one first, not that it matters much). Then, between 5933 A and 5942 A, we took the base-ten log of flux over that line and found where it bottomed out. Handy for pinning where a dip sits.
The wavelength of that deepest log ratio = 5934.88 A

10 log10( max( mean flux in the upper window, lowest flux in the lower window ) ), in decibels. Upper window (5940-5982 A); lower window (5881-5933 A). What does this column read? -0.59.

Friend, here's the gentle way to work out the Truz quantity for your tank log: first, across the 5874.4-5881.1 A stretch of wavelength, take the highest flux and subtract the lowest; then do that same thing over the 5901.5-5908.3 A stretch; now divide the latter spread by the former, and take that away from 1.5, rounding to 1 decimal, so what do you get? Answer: 1.0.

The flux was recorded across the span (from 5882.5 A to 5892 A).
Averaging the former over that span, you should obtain 0.78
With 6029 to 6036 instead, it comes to 1.00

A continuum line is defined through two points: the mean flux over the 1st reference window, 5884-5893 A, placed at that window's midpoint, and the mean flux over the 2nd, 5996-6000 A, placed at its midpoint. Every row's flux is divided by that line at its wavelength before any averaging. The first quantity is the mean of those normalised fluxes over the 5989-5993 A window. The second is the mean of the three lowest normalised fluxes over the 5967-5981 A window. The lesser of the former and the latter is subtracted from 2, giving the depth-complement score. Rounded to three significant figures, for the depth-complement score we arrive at 1.07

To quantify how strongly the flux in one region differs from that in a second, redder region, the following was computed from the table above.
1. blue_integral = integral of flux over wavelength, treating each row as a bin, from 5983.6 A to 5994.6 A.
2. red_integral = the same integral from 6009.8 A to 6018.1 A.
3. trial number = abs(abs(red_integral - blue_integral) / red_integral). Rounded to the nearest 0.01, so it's 0.42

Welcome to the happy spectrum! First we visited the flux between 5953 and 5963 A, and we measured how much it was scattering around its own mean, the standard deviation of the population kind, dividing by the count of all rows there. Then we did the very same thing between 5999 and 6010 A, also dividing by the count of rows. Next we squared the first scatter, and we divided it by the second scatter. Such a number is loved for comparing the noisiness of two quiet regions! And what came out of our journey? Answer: 0.11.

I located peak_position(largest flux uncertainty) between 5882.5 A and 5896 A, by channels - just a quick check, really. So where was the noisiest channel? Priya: 5892.66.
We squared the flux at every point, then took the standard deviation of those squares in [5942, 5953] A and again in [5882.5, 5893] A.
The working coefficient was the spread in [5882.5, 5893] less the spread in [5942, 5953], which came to 0.06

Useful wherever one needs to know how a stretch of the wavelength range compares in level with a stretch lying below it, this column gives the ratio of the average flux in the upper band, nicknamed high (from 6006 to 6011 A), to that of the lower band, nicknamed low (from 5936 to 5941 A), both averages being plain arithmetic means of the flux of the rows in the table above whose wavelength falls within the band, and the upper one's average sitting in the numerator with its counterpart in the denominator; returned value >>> 0.95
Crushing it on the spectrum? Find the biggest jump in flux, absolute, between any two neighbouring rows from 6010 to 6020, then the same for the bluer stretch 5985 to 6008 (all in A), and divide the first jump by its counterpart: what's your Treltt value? 0.50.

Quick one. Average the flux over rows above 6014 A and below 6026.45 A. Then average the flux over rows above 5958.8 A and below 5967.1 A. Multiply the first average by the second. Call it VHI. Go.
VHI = 0.736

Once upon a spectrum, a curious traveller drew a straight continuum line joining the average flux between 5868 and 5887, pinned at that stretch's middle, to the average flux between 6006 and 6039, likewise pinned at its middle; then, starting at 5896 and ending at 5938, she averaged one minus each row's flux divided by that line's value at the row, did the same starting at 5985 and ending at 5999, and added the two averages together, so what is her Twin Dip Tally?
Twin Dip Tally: 0.015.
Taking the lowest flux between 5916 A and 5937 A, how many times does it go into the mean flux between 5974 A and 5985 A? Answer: 1.09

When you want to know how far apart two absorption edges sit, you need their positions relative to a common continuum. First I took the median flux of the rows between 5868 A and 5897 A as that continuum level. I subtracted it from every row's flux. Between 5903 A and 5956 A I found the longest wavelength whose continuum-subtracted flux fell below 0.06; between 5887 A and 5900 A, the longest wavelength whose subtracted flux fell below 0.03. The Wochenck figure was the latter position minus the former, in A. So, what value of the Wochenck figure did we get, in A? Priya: -53.2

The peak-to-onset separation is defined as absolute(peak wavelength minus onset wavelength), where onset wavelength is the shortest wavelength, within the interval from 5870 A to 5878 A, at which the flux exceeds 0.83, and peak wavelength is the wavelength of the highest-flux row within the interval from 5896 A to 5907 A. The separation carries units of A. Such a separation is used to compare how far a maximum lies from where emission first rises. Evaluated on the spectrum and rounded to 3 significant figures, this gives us 29.8 A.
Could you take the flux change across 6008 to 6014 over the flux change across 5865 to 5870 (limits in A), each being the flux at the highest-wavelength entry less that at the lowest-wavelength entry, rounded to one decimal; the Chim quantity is -1.1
